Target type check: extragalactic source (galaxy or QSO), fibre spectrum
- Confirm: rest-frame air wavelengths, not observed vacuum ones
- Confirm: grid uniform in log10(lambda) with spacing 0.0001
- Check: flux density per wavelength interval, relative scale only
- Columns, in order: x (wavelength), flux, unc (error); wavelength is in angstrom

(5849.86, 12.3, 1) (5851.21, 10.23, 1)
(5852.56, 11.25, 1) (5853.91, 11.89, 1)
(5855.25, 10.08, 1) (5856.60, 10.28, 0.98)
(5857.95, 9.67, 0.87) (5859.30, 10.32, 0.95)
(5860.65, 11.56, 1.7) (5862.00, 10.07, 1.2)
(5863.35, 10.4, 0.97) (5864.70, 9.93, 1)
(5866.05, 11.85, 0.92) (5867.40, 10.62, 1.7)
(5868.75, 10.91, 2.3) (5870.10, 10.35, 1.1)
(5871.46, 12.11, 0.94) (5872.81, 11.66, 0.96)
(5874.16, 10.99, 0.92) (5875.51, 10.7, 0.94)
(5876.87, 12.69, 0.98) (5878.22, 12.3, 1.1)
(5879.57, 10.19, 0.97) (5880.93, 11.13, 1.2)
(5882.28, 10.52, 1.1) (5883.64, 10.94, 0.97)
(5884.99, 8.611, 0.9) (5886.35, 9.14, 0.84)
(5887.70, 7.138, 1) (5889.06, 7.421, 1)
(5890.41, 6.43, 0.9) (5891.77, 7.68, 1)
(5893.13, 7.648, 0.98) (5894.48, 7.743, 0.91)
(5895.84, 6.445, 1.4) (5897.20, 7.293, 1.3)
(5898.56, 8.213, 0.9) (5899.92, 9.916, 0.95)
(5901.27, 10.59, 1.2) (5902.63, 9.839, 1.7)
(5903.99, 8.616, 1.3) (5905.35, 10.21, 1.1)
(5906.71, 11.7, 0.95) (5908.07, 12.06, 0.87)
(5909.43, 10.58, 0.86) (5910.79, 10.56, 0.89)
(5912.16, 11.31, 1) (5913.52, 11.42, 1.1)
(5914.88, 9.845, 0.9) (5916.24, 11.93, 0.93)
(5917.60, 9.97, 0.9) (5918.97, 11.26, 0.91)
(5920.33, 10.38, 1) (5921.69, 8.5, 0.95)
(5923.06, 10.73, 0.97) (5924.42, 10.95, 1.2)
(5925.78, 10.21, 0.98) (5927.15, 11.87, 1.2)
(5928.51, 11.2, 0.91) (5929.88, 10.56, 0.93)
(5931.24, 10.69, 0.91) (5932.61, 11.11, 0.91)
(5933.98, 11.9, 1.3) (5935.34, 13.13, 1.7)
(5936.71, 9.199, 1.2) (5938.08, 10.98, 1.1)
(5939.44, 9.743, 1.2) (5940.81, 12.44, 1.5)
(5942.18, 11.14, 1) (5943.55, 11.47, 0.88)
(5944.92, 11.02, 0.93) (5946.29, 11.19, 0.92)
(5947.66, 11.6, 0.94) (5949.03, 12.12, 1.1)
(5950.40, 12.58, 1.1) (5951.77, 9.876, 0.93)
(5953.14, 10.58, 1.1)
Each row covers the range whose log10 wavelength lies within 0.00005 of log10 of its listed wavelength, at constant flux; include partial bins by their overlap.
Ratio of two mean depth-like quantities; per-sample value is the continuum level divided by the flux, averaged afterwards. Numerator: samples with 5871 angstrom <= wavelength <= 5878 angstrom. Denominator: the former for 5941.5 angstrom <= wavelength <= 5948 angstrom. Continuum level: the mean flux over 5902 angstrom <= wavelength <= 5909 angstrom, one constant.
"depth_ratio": 0.97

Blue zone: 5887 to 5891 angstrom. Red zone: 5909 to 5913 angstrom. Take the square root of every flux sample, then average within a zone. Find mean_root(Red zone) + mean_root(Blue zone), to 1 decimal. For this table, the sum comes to 5.9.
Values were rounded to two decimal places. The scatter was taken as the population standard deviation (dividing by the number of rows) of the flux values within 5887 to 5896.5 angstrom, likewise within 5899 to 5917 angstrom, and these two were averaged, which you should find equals 0.74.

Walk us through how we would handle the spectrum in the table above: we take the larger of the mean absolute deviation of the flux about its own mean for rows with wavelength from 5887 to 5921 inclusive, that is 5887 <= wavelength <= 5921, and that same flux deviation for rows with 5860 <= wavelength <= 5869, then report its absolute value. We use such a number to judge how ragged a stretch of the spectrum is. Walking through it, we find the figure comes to 1.59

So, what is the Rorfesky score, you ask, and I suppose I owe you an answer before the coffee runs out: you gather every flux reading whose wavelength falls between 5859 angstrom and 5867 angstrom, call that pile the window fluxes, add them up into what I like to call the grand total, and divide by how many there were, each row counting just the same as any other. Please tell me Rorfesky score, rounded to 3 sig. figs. 10.7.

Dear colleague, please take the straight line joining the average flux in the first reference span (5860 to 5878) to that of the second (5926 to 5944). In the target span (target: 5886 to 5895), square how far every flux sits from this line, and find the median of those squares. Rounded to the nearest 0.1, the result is 12.0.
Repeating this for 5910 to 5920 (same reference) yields 0.3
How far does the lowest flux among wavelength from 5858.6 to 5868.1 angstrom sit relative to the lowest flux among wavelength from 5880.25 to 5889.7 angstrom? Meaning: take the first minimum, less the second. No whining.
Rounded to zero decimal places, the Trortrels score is 3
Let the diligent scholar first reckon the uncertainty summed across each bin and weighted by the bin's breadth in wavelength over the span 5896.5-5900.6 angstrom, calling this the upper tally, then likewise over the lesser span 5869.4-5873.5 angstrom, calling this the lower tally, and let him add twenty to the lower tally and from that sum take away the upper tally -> 20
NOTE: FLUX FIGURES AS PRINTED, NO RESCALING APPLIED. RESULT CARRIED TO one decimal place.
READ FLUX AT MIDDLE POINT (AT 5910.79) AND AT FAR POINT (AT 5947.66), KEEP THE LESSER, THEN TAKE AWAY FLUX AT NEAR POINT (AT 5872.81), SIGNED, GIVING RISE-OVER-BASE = -1.1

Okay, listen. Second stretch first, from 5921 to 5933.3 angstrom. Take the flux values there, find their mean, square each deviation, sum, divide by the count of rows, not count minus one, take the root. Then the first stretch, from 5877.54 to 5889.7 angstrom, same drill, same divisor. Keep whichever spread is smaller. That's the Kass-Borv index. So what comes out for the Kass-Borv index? 0.88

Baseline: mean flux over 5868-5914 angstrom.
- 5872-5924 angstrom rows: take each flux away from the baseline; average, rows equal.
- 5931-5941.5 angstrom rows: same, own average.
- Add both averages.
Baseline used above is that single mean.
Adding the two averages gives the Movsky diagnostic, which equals -1.3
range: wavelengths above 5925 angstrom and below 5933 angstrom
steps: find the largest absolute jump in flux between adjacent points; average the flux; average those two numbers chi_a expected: 6.30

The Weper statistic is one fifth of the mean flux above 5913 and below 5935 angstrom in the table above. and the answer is 2.16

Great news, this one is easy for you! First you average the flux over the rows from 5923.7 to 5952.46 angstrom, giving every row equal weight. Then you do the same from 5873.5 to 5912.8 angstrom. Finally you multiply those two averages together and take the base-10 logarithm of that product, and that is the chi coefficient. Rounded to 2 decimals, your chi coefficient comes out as 2.03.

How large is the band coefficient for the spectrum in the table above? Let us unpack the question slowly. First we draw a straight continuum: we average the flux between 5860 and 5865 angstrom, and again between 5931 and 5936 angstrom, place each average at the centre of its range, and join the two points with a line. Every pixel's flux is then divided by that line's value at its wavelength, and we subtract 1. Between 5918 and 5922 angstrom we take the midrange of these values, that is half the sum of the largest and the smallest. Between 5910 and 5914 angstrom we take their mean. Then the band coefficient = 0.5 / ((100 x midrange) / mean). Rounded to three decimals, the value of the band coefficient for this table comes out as 0.001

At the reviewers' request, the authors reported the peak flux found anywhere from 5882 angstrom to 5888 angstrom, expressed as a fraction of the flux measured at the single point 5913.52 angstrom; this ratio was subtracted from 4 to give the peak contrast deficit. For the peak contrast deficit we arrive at 3.04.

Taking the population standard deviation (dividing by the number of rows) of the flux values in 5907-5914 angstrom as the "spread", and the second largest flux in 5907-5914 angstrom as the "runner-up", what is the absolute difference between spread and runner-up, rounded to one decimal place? 10.9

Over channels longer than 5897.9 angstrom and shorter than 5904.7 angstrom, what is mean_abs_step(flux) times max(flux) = 11.5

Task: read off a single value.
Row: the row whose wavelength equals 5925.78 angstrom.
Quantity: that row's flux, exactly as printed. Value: 10.21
